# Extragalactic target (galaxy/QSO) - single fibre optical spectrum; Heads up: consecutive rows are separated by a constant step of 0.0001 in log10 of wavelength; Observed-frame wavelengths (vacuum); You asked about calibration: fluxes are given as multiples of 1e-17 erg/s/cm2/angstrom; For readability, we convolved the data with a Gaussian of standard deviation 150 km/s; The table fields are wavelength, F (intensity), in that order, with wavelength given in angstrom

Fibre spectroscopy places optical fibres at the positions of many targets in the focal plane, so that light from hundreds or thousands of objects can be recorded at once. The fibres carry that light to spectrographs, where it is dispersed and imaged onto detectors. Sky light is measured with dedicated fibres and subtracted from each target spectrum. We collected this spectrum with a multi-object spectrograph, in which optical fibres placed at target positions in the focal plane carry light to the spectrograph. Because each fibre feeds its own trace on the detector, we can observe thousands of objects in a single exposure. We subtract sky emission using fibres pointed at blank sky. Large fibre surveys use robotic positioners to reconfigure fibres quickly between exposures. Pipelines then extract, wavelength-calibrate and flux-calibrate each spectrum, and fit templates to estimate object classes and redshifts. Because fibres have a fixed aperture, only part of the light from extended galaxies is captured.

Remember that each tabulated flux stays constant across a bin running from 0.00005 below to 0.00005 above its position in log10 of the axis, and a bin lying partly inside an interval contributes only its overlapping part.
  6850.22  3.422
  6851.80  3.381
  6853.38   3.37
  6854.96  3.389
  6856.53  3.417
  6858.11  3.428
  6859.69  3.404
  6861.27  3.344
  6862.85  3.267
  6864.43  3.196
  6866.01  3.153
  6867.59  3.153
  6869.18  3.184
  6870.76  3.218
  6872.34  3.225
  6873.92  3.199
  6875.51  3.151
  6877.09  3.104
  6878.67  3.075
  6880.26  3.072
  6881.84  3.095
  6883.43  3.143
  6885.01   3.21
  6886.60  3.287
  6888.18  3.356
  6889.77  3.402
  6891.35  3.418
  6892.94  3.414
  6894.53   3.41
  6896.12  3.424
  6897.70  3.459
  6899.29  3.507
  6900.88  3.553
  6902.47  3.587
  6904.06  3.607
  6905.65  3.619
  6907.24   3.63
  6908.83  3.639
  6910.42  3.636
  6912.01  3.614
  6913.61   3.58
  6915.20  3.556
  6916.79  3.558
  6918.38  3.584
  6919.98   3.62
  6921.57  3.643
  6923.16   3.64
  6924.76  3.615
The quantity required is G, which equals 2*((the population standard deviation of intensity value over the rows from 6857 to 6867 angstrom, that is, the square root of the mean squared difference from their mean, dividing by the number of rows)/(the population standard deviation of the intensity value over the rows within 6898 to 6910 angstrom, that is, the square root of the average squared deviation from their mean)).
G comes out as 5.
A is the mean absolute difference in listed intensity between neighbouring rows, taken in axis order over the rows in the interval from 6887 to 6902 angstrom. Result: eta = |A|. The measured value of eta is 0.027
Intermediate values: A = 0.027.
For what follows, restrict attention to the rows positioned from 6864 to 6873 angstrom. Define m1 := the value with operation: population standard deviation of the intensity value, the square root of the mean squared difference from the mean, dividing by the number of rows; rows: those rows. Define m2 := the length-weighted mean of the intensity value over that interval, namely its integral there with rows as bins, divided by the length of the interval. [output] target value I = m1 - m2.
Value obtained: -3.16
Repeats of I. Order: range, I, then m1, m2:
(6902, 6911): -3.60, 0.018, 3.6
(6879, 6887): -3.07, 0.079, 3.1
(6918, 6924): -3.60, 0.024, 3.6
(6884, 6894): -3.27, 0.076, 3.3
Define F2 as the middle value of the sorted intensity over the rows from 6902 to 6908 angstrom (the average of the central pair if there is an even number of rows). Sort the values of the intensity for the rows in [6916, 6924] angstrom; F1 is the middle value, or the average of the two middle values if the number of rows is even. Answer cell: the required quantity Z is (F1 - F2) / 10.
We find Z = 0.00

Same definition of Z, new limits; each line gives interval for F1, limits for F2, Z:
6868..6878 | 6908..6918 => -0.04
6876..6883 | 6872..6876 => -0.01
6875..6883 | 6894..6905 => -0.04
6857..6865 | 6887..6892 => -0.01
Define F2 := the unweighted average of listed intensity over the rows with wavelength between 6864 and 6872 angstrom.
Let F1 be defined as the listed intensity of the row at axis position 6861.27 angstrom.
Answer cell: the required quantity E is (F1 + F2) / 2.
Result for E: 3.26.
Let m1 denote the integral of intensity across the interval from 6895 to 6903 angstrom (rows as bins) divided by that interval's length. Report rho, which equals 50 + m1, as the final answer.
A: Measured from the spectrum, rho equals 53.5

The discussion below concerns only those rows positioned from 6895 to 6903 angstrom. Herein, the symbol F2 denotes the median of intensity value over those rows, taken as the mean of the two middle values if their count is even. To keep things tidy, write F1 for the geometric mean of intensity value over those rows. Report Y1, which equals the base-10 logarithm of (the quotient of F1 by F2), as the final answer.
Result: -0.0002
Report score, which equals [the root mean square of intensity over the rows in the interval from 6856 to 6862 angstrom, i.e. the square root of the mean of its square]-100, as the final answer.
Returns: -96.6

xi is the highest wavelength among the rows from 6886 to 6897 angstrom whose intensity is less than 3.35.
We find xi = 6886.60 angstrom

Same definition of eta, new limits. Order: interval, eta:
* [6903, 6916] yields 0.016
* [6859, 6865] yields 0.069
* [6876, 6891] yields 0.045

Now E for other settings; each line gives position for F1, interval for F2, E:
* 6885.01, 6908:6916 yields 3.41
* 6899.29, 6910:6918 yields 3.55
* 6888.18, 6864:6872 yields 3.27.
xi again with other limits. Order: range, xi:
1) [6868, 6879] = 6878.67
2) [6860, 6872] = 6870.76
